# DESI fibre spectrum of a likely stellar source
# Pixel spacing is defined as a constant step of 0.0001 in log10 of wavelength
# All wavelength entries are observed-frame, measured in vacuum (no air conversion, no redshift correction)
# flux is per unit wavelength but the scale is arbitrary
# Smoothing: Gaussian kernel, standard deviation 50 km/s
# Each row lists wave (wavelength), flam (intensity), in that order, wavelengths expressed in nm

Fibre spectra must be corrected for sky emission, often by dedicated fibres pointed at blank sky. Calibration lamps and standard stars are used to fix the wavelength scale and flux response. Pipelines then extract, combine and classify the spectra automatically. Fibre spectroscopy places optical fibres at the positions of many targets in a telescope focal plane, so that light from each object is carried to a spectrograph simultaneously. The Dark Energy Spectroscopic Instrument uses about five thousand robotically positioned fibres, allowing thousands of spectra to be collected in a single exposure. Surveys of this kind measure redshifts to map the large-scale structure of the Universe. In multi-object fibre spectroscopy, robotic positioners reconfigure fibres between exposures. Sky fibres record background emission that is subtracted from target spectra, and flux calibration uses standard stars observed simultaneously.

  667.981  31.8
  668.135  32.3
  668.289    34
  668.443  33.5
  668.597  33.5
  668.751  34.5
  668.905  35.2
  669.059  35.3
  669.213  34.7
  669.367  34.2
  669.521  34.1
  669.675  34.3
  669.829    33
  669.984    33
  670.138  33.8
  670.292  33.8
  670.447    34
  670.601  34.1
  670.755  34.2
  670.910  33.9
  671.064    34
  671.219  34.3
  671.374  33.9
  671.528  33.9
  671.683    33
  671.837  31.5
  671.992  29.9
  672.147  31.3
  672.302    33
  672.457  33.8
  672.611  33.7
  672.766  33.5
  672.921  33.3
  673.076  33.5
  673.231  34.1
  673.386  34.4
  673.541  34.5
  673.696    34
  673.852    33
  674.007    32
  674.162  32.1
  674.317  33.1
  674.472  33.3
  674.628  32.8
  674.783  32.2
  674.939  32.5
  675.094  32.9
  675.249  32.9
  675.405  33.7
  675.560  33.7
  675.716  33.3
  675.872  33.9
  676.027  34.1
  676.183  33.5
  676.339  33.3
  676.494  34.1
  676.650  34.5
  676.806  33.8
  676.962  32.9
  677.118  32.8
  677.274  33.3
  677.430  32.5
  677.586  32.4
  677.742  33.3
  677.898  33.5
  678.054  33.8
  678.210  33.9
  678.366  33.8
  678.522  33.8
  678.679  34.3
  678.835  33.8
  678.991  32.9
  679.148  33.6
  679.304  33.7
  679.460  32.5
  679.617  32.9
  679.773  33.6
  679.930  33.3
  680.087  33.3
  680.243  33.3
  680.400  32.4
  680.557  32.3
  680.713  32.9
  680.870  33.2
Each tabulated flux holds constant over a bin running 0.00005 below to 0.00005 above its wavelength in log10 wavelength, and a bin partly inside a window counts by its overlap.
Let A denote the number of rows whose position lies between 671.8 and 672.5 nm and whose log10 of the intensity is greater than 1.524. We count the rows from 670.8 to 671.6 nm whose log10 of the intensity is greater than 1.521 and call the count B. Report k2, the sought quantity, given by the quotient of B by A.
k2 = 5.0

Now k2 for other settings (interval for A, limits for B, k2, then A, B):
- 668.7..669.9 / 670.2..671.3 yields 1.0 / 7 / 7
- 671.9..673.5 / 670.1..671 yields 1.0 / 6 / 6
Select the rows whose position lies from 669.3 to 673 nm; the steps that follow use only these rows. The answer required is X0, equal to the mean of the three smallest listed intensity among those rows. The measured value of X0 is 30.9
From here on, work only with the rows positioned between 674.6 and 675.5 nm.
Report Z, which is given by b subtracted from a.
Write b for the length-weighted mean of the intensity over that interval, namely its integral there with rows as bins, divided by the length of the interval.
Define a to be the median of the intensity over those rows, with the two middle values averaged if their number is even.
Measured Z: -0.03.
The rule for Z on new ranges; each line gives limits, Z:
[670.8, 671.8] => 0.15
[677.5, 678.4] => 0.20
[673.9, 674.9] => -0.09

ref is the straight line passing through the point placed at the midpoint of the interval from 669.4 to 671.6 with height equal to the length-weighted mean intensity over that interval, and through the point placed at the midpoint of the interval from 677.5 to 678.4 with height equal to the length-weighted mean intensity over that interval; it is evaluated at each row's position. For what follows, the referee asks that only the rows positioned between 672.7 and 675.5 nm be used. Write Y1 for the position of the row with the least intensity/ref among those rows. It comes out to 674.007 nm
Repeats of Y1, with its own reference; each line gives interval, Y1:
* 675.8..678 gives 677.586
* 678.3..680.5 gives 680.400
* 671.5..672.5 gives 671.992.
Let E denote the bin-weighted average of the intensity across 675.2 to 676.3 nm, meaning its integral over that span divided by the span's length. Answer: 33.6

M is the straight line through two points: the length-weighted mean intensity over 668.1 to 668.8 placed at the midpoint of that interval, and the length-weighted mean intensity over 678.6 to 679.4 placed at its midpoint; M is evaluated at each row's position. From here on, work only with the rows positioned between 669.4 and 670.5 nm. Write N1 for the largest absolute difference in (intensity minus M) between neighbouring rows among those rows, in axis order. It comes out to 1.3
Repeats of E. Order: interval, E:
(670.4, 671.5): 34.1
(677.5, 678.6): 33.5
